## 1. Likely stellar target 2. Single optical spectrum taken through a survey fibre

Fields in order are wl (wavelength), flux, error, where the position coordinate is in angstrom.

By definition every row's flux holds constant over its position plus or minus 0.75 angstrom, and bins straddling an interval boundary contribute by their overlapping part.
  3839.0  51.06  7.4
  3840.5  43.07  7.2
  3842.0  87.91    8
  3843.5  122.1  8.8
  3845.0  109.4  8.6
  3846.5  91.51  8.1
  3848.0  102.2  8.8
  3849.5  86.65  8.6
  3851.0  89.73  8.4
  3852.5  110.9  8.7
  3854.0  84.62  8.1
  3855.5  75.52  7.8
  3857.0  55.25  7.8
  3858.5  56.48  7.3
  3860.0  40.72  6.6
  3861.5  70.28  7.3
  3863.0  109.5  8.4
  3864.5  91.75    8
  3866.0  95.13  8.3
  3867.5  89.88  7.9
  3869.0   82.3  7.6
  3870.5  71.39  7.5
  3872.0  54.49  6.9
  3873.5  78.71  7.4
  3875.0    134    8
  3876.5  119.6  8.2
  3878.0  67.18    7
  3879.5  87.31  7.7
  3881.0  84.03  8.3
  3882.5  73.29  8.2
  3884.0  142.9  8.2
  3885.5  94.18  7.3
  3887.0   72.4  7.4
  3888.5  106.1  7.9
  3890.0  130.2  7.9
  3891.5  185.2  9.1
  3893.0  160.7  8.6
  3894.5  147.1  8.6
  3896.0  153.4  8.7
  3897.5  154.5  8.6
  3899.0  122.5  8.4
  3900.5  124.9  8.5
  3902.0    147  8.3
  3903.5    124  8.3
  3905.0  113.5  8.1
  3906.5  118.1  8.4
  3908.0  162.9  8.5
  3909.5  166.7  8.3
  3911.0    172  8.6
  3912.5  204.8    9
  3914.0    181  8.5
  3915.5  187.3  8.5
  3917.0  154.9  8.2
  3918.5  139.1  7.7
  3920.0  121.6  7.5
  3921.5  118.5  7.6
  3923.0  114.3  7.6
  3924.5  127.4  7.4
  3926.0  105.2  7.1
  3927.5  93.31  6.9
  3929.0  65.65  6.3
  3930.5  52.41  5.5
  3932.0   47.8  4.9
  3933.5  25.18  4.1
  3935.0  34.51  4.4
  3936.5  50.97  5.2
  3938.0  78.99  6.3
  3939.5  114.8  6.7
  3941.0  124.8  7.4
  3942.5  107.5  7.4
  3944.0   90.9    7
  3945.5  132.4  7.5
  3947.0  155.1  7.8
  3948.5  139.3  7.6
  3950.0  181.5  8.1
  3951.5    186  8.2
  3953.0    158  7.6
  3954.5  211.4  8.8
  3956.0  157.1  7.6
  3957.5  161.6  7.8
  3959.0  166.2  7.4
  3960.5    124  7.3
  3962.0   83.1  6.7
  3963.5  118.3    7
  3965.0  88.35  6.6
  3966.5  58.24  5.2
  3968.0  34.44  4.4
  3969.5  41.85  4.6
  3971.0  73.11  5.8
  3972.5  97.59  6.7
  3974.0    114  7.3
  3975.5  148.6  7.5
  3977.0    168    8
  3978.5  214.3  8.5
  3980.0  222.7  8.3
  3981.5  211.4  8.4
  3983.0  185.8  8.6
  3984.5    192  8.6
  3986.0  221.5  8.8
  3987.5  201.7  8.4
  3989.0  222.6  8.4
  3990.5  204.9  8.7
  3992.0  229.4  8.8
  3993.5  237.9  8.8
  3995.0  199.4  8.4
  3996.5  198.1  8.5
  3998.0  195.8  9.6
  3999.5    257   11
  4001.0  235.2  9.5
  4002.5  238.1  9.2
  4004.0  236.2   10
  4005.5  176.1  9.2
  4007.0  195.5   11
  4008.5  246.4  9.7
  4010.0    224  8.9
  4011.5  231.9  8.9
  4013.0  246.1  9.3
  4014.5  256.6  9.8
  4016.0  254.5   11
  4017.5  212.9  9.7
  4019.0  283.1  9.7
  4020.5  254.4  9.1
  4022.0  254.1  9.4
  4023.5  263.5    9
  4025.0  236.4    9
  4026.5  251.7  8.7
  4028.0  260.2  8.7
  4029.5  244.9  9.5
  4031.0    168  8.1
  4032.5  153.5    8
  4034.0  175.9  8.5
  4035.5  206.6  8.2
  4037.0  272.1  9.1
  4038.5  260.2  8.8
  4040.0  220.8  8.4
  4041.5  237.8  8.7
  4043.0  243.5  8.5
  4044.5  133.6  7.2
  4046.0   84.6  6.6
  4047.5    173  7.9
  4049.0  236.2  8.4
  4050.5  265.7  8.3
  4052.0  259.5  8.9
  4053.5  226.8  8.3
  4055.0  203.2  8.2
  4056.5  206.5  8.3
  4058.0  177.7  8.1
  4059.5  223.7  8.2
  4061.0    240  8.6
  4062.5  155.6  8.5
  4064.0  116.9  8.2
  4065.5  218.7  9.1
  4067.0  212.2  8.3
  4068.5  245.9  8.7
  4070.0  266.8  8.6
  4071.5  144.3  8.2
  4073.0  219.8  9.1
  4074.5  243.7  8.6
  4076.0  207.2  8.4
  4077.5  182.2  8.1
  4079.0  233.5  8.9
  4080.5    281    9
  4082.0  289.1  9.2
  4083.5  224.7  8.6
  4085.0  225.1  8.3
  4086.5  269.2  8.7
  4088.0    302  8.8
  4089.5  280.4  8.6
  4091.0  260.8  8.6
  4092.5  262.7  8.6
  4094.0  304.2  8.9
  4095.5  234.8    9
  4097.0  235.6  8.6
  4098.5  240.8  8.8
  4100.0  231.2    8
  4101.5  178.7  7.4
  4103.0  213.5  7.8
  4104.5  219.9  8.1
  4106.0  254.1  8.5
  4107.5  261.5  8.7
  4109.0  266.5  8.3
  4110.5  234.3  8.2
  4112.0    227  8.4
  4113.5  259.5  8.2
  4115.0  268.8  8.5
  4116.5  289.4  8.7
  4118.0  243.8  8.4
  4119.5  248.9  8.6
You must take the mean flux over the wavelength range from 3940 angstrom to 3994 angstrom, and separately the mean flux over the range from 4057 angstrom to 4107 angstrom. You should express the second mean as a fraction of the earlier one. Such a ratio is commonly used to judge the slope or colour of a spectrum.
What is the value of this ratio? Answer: 1.52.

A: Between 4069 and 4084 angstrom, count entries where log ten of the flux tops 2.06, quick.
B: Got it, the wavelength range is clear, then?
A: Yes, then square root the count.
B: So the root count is 3.16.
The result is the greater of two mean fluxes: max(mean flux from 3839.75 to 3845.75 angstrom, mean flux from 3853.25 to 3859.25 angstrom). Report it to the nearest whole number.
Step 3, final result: 91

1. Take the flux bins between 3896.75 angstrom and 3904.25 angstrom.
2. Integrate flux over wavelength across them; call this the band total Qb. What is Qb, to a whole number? 1009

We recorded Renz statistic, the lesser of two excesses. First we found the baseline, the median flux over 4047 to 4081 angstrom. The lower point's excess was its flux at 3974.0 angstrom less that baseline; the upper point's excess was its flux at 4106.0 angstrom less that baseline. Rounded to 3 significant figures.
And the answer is -106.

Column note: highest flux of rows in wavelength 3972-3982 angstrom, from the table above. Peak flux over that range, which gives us 222.7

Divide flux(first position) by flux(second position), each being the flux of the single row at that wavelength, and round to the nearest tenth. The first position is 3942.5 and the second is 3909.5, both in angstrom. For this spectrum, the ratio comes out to 0.6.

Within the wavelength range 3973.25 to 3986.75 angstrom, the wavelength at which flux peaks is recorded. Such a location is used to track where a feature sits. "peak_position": 3980.0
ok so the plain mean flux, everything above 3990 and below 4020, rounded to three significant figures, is 228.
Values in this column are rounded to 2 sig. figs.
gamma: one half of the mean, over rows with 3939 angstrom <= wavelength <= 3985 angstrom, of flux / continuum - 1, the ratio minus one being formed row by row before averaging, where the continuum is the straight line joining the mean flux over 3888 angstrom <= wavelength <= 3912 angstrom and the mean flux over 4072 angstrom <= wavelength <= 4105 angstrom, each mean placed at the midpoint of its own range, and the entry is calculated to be -0.11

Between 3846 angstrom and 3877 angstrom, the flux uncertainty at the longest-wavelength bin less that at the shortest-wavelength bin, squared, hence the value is 0.0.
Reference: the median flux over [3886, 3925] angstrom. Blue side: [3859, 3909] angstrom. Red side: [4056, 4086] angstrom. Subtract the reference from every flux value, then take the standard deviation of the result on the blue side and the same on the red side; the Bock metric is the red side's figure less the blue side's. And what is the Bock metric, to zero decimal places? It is 8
